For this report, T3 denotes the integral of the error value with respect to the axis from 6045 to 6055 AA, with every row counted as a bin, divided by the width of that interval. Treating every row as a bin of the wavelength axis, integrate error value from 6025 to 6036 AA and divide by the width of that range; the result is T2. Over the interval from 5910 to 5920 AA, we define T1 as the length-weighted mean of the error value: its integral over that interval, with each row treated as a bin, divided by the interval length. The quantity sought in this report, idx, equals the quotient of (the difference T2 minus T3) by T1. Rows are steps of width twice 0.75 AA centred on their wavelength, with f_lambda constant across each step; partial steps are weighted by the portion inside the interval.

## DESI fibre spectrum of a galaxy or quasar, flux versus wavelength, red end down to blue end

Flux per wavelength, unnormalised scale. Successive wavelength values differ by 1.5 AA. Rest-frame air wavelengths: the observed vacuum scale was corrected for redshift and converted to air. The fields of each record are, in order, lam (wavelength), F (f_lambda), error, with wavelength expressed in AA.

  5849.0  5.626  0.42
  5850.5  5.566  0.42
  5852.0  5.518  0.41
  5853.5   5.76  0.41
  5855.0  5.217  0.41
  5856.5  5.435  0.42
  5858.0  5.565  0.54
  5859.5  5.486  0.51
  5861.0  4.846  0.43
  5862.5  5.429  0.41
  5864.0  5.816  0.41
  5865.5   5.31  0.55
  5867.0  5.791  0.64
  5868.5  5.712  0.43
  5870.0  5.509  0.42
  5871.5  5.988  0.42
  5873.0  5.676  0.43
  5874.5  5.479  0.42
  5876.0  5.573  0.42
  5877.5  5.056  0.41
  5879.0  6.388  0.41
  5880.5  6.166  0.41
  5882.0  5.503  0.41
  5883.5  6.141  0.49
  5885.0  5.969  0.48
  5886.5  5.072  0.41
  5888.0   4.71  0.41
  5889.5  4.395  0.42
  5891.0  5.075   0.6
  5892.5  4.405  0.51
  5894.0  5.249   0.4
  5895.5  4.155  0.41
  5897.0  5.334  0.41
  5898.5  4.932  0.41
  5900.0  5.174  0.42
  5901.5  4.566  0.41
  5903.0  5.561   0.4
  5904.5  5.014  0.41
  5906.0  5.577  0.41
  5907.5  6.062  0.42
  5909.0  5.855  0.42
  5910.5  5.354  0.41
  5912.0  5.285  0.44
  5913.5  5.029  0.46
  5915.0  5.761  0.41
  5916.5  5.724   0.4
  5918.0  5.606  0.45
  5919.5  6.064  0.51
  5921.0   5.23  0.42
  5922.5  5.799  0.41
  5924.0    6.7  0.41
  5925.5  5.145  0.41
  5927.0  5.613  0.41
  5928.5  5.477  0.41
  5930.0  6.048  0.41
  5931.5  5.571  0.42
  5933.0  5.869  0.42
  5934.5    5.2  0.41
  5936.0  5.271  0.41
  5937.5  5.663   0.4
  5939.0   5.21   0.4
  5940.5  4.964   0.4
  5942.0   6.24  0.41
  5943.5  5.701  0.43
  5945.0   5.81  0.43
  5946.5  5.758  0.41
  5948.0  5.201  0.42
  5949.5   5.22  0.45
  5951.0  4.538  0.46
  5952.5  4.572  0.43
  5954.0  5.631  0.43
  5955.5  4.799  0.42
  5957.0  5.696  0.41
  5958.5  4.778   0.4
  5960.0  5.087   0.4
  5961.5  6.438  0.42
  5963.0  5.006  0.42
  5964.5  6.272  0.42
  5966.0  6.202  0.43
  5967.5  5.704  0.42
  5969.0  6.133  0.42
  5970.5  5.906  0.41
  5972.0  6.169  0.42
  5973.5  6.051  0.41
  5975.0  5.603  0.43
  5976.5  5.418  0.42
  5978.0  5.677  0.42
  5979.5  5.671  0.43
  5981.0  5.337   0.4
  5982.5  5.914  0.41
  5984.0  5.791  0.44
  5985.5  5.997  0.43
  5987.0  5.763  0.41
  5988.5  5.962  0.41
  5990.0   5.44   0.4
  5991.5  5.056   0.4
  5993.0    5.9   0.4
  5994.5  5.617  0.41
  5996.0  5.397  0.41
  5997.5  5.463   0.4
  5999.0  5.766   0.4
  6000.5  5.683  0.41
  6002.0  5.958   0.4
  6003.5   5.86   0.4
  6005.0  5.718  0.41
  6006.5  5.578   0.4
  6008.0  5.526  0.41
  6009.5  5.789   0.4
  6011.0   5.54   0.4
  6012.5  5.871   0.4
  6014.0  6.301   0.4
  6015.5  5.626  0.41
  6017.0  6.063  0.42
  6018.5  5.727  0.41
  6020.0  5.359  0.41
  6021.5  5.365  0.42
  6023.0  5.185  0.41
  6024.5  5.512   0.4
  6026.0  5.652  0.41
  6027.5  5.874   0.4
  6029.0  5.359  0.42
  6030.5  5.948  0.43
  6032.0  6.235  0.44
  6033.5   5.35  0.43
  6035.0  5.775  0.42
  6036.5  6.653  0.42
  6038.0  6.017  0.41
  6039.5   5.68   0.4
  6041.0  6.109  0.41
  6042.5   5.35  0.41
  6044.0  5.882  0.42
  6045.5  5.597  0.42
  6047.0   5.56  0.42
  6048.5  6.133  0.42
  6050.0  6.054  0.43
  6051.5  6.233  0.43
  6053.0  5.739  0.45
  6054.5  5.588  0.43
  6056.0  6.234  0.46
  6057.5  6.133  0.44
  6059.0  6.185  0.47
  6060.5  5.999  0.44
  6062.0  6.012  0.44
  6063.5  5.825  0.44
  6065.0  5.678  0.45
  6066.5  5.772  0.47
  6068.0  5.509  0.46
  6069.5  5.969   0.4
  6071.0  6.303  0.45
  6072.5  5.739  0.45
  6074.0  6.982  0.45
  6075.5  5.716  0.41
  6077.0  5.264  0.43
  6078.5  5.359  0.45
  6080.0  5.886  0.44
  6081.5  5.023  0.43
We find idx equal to -0.018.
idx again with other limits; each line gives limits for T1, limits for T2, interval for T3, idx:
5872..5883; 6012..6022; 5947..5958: -0.048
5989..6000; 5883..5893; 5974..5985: 0.128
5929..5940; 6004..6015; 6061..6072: -0.101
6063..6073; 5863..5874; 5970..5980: 0.110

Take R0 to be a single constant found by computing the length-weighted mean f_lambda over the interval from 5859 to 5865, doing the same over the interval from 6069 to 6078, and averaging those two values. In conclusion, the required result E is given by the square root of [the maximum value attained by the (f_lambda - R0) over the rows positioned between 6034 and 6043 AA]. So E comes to 0.99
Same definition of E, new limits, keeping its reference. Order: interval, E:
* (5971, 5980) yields 0.70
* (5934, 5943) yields 0.75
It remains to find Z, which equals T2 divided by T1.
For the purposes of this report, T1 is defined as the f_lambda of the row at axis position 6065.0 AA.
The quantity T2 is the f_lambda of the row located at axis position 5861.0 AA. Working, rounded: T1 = 5.678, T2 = 4.846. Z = 0.85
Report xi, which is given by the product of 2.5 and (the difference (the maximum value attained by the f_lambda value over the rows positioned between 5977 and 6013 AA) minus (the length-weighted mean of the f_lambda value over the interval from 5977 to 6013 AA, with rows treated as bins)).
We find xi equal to 0.81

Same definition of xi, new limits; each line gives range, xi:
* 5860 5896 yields 2.47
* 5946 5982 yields 2.25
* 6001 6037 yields 2.29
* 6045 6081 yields 2.73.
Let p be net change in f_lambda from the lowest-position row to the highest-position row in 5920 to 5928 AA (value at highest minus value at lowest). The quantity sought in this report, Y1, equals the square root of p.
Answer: 0.62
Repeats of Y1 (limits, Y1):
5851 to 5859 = 0.22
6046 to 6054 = 0.42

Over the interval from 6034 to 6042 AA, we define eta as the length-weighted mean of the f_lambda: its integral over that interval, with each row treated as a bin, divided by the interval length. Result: 6.0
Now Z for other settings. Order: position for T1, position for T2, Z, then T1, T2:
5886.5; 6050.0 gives 1.19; 5.072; 6.054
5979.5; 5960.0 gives 0.90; 5.671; 5.087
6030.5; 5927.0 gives 0.94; 5.948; 5.613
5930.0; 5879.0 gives 1.06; 6.048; 6.388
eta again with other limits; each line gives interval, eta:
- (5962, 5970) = 5.9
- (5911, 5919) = 5.5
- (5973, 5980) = 5.7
